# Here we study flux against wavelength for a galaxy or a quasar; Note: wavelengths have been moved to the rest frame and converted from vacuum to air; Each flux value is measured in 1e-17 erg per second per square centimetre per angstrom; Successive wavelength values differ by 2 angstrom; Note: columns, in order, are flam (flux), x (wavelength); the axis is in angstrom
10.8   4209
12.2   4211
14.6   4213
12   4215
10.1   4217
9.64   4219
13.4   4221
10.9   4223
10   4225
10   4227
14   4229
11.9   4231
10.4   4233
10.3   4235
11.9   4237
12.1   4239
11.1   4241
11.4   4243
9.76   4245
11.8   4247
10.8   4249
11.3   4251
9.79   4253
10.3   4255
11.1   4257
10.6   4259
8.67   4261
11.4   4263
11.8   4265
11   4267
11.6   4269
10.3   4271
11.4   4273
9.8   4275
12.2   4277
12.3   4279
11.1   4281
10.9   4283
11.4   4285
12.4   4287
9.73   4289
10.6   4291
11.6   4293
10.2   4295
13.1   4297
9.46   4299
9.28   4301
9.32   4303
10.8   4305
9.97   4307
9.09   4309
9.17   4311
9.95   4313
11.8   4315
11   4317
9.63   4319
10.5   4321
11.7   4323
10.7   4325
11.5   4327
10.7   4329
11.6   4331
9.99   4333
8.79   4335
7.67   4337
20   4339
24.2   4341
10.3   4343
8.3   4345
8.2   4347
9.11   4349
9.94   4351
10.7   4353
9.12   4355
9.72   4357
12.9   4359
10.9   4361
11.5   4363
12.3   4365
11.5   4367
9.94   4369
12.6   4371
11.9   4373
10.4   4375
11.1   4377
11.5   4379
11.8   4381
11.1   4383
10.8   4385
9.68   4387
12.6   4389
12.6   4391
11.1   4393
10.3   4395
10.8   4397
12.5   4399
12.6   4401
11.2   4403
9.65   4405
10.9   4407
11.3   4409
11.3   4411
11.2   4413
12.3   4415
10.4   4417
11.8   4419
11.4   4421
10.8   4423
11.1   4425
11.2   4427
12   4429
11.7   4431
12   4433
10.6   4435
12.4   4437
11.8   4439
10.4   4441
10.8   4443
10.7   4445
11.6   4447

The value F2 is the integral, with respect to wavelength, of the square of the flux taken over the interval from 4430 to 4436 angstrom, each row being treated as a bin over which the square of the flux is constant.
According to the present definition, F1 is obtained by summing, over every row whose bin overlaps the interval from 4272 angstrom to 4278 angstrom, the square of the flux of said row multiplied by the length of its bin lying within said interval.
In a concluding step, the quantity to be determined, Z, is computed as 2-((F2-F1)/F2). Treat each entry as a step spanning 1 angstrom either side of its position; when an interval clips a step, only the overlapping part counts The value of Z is 1.95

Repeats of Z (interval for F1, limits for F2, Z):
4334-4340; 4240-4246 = 2.54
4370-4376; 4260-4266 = 2.19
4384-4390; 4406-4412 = 1.99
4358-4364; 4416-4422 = 2.11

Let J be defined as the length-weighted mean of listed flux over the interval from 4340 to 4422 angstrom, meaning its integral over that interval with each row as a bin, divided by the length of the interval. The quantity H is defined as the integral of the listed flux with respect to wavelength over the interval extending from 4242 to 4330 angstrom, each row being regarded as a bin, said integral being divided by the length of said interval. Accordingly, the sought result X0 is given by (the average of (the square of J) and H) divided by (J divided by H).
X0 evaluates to 65.9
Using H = 10.7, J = 11.3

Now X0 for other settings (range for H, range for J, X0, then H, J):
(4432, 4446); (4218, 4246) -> 68.6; 11.2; 11.2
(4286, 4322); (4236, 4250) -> 63.5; 10.4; 11.3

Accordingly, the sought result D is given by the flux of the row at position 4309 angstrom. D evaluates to 9.09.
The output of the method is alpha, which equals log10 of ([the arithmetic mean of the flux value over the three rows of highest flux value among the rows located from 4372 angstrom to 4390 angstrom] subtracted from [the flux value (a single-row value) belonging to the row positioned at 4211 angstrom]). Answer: -1.0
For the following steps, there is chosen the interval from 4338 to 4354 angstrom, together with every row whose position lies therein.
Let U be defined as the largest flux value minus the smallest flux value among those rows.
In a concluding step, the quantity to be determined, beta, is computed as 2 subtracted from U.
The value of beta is 14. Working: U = 16.0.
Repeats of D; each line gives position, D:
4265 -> 11.8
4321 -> 10.5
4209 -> 10.8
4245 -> 9.76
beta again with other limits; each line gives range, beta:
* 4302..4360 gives 15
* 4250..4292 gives 2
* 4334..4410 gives 15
